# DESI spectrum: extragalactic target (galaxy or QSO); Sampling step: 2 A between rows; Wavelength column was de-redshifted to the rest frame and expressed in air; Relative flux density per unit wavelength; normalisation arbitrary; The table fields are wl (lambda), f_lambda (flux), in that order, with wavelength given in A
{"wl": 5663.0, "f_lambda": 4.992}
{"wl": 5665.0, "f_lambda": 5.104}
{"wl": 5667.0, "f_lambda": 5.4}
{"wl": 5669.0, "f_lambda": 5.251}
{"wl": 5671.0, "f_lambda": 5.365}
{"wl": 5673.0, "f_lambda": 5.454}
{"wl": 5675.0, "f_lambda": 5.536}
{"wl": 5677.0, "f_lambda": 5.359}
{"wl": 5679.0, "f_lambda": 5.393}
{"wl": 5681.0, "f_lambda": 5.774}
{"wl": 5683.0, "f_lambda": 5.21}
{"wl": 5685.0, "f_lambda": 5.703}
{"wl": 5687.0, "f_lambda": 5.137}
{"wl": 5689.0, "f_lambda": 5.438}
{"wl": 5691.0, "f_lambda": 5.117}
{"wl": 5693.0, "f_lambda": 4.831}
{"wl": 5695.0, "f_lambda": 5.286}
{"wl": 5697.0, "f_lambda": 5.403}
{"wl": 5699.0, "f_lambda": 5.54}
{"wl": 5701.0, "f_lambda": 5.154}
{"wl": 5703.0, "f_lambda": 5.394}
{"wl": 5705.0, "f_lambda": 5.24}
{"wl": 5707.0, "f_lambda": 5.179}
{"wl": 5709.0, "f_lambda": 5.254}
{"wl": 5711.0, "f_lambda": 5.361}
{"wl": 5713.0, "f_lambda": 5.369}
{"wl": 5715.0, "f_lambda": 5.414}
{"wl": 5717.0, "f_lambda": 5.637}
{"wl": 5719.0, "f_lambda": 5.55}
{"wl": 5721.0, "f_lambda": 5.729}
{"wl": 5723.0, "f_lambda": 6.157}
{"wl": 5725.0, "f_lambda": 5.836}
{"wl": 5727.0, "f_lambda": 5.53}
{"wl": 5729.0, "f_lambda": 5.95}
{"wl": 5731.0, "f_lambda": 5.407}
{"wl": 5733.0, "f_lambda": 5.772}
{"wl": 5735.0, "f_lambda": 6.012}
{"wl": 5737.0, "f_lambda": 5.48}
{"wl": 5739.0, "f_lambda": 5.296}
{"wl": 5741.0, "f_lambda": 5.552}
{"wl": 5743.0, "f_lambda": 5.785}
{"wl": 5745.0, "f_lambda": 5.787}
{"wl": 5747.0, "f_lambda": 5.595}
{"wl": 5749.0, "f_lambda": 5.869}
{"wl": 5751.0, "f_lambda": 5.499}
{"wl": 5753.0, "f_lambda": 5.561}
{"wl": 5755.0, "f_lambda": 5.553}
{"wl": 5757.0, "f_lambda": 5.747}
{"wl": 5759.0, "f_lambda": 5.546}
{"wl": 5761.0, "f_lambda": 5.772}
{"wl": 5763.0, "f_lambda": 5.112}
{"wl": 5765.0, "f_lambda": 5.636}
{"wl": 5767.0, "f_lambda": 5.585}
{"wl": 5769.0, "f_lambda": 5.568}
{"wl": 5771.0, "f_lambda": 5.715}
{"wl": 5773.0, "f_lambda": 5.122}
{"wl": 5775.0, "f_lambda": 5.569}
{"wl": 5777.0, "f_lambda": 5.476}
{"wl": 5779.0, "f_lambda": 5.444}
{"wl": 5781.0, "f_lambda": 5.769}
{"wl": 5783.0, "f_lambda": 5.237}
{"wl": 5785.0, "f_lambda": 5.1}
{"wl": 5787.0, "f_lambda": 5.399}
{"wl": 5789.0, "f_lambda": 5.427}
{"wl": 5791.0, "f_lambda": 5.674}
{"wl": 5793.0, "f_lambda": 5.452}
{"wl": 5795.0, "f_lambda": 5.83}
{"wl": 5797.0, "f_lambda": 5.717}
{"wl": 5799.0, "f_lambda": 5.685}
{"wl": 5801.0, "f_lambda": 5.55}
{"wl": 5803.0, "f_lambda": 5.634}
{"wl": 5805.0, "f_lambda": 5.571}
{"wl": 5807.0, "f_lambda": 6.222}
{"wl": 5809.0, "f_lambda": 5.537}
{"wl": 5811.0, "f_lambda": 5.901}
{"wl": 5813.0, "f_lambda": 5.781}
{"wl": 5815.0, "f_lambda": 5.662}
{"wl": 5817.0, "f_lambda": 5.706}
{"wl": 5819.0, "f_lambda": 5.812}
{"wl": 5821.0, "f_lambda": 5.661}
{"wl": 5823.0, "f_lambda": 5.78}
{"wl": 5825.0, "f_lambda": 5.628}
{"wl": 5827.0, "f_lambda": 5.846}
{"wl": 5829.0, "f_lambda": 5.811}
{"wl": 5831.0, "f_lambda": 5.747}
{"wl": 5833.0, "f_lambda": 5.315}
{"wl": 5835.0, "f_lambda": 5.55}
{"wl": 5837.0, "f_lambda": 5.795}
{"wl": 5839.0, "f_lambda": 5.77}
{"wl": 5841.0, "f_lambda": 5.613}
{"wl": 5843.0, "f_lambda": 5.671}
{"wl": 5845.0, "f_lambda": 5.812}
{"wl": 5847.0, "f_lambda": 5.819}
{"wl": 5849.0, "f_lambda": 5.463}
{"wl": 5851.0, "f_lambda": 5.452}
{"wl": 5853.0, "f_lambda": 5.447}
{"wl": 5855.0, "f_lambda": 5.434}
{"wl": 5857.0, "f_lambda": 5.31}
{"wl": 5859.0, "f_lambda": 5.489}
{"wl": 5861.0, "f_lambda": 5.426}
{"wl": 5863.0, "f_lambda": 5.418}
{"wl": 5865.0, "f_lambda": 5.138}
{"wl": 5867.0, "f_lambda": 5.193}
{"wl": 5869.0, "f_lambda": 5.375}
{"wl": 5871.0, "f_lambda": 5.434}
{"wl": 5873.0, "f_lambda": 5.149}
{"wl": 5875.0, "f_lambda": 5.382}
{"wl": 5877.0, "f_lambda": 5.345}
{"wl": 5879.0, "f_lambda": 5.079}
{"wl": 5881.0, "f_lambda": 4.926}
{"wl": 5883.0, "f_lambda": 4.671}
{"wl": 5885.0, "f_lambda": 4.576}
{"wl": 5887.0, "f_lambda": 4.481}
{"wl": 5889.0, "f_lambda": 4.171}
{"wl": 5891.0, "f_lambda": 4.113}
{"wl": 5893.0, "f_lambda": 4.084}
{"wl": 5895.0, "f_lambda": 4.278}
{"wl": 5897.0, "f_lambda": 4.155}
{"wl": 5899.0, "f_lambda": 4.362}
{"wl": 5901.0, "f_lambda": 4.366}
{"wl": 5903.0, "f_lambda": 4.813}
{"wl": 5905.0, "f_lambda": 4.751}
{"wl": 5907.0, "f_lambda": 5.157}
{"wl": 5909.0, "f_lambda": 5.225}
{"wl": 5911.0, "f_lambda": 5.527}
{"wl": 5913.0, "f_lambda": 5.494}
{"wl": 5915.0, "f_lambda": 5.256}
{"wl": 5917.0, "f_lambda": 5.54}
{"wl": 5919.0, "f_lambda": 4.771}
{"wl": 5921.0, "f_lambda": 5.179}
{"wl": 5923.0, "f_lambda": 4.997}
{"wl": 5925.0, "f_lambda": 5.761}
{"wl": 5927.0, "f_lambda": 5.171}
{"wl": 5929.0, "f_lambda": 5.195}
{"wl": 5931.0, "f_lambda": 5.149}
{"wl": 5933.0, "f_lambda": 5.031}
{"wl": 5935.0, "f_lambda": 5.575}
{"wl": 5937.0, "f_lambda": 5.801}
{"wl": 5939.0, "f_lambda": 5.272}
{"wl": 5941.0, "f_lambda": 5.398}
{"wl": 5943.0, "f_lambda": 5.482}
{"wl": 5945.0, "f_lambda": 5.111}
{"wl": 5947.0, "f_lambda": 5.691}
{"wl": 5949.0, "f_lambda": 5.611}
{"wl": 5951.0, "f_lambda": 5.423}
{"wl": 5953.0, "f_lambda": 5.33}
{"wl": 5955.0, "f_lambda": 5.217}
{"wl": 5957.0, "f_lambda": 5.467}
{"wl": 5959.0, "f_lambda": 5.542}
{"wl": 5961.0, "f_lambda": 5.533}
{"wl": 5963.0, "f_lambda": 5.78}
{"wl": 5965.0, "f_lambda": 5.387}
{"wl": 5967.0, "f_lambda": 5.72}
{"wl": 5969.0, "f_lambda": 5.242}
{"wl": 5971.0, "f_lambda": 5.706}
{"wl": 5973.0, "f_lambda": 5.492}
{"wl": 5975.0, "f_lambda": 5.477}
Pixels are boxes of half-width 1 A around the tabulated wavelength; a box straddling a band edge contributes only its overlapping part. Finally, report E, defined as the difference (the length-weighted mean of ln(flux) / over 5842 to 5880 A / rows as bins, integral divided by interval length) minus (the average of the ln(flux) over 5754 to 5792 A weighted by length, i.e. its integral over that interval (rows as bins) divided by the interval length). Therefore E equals -0.02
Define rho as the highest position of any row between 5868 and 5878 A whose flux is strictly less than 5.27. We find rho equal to 5873.0 A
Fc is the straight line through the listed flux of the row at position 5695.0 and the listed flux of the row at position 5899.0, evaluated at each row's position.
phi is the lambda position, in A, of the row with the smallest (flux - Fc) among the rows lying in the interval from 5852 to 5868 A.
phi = 5865.0 A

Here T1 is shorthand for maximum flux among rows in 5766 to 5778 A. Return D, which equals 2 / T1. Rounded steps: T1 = 5.715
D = 0.350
